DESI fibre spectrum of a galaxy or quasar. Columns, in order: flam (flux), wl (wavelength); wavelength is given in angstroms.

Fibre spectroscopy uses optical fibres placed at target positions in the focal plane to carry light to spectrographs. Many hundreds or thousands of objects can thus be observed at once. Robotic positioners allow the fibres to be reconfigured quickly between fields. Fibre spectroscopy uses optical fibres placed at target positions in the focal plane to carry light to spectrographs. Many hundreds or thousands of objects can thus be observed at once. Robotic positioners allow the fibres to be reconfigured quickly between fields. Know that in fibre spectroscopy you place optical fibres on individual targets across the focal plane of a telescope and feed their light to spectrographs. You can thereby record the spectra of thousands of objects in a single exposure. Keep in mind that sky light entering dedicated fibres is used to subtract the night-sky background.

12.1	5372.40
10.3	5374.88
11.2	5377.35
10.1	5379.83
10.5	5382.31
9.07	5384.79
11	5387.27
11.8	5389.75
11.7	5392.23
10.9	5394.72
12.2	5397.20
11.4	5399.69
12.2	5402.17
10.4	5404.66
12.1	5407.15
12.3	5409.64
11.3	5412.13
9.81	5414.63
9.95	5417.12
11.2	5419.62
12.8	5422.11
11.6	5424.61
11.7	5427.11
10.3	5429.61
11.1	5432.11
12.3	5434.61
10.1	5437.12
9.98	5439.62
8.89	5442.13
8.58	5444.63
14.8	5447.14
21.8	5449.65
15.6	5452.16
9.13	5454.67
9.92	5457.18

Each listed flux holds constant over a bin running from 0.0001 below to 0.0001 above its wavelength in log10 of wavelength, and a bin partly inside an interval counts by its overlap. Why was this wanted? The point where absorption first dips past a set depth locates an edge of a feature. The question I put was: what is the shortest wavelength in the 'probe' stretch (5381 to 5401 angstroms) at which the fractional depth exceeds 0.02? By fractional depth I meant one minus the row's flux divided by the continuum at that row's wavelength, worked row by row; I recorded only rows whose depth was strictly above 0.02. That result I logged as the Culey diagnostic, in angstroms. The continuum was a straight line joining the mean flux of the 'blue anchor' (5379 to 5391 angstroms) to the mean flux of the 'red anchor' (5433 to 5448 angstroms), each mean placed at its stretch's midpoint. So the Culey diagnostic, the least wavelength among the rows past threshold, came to 5384.79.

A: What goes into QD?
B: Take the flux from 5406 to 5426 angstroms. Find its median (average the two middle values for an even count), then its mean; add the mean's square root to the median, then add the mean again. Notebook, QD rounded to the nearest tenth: 26.2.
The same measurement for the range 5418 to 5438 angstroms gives 26.2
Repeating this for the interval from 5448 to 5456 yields 35.0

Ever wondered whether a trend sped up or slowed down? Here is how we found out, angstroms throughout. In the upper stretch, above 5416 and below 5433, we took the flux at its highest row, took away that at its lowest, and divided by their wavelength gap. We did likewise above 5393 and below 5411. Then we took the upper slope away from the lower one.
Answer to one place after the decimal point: 0.0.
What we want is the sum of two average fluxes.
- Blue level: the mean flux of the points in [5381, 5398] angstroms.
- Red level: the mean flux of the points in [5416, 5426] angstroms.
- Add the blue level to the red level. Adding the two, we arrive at 22.4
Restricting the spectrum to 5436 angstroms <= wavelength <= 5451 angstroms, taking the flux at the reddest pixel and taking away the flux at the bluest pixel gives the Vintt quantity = 11.7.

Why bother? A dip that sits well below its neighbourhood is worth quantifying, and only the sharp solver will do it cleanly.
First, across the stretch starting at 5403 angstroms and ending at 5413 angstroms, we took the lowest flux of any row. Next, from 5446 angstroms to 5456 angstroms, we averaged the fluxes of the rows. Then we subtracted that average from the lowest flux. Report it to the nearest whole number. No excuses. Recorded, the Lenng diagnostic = -5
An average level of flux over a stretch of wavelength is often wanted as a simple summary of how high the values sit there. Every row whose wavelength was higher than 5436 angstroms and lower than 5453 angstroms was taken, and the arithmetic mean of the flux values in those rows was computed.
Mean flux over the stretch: 12.8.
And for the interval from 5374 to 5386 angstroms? 10.2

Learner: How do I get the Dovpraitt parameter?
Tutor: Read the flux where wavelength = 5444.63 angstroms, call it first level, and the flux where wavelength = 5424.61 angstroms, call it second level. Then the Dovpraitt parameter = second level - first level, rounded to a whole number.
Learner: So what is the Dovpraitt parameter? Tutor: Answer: 3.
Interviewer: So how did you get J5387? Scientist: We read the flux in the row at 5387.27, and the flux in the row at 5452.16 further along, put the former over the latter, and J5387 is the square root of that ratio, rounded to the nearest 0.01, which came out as 0.84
